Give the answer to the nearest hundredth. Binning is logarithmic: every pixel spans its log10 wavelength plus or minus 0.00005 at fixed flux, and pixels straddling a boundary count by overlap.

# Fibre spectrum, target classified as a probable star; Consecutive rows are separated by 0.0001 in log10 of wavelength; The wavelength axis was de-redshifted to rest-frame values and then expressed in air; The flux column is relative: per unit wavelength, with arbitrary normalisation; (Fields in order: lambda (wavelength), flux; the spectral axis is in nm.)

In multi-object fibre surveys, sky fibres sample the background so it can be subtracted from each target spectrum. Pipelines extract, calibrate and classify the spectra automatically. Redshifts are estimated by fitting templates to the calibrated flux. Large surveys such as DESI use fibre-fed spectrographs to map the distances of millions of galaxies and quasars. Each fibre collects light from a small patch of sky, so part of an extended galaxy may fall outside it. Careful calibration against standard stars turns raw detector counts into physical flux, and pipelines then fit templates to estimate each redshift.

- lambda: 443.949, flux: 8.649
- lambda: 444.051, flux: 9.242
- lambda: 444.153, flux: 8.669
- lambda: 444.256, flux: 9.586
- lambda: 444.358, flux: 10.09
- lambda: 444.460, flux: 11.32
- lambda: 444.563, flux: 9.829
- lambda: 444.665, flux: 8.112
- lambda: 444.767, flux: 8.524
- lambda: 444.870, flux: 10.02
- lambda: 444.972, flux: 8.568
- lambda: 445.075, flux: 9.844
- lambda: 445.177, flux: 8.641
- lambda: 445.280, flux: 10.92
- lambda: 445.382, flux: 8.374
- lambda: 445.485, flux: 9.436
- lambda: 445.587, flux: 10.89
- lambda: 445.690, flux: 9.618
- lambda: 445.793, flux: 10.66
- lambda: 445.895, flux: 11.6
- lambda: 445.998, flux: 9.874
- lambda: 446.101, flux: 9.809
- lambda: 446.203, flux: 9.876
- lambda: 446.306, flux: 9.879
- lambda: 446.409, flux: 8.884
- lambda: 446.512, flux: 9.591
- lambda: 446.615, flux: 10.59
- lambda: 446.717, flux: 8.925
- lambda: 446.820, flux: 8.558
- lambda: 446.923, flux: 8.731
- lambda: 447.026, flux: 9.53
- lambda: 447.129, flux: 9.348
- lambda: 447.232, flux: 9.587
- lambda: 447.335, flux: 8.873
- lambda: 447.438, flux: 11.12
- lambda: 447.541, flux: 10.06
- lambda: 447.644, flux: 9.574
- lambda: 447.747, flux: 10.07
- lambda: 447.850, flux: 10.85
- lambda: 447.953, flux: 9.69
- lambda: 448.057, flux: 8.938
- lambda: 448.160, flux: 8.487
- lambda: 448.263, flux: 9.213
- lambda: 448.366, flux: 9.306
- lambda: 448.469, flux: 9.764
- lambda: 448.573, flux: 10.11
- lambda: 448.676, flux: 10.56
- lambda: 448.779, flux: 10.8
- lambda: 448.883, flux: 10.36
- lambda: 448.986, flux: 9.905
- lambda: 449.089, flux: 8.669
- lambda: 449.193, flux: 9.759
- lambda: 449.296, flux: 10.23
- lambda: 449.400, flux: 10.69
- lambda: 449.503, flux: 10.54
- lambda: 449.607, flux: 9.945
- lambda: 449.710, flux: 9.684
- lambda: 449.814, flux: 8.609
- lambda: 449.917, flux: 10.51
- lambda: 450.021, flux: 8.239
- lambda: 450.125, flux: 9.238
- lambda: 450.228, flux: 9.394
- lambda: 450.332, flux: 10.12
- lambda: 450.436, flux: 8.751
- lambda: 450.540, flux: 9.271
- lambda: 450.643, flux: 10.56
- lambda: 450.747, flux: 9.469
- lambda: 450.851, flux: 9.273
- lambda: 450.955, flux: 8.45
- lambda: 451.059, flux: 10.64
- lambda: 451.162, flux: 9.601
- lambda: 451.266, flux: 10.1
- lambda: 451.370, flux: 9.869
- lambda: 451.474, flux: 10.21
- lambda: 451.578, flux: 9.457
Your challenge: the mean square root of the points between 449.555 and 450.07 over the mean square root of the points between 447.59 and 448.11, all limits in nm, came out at 0.98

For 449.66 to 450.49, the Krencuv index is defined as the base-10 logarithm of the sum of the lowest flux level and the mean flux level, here 1.244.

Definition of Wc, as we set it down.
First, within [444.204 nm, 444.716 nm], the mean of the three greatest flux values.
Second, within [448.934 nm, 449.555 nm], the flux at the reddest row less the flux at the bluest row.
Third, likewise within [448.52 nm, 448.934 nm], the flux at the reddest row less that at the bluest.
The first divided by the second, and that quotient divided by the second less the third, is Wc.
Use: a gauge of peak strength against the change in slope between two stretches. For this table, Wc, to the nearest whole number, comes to 43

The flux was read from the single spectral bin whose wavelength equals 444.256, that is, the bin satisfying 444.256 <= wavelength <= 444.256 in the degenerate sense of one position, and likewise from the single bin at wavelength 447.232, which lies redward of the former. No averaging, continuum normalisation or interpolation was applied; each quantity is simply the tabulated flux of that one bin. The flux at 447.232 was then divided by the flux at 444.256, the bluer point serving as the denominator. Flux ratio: 1.000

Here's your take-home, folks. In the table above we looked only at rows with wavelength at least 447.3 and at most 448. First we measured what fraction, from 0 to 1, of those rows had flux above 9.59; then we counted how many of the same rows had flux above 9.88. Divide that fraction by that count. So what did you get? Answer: 0.179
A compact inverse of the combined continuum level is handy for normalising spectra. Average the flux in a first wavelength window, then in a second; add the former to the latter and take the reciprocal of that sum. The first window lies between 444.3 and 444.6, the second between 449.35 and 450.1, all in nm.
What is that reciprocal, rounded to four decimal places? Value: 0.0496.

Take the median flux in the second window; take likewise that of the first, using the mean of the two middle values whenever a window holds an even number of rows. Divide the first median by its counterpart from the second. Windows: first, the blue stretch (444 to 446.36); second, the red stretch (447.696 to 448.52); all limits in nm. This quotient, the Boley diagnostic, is 1.03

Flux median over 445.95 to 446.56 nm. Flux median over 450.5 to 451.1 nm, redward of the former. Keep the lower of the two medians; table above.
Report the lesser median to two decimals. 9.37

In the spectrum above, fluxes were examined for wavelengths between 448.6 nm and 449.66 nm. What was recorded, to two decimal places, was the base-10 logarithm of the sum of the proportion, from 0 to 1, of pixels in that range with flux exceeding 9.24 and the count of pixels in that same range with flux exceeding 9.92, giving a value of 0.90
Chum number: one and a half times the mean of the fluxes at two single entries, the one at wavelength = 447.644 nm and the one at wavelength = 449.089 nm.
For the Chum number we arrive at 13.7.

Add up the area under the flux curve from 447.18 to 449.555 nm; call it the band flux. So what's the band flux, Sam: 23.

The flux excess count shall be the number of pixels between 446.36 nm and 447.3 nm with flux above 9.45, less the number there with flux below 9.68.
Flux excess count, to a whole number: -4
